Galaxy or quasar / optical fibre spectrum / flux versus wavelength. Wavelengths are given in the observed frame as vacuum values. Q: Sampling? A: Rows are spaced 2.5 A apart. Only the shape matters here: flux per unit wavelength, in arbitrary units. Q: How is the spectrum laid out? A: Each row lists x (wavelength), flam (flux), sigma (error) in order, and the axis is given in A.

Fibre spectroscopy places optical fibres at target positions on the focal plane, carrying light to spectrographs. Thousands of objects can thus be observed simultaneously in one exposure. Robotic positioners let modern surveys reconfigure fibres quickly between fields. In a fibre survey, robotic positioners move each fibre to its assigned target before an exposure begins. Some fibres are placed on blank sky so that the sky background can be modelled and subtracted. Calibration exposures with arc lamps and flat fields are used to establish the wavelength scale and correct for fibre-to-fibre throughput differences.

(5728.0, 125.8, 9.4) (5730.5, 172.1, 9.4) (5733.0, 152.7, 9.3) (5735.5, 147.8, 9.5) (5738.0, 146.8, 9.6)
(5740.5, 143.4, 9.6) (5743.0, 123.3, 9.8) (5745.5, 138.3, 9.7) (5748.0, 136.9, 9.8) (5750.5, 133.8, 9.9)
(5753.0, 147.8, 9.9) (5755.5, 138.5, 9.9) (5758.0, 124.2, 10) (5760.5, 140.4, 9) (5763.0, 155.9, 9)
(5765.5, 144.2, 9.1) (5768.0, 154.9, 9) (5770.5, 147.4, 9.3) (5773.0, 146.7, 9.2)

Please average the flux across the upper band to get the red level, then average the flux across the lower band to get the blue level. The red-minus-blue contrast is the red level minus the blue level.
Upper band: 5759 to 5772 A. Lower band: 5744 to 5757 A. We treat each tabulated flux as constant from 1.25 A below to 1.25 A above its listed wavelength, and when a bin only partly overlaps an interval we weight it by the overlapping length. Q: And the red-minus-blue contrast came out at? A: 10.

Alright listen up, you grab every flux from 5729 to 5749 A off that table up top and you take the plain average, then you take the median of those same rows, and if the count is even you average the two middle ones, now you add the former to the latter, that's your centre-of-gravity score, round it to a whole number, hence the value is 290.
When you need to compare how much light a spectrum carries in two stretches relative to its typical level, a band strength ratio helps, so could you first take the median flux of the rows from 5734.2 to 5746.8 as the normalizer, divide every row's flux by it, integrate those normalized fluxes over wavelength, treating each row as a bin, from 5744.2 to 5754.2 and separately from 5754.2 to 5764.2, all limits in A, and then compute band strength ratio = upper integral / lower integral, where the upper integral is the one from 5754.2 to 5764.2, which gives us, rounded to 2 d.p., 1.00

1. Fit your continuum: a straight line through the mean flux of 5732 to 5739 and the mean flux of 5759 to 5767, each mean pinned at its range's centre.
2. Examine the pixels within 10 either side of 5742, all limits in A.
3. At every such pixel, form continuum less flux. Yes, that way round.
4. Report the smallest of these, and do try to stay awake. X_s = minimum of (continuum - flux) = -3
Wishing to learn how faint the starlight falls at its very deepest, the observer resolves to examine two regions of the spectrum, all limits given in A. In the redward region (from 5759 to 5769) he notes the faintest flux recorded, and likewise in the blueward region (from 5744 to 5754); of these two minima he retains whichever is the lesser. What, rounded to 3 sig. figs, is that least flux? 134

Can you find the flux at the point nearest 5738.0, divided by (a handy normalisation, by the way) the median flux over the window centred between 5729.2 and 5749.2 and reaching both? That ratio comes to 1.01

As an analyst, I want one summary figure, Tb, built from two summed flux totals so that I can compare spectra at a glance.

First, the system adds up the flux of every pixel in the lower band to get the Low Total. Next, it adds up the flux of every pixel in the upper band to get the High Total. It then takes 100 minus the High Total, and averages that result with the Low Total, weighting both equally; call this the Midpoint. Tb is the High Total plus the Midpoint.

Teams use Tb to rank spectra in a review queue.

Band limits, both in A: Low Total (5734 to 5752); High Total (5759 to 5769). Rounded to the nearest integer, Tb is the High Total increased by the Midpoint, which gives 833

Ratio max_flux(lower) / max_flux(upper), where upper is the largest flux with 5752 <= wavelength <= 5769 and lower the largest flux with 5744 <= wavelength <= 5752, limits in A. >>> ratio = 0.89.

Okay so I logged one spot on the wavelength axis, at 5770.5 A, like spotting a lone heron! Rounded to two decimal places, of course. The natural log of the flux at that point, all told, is 4.99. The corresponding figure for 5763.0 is 5.05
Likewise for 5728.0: 4.83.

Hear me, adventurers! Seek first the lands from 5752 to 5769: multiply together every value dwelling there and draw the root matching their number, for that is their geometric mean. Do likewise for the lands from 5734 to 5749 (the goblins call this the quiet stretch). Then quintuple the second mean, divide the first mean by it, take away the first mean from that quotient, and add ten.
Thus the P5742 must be -133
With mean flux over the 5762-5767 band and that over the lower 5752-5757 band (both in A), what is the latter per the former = 0.95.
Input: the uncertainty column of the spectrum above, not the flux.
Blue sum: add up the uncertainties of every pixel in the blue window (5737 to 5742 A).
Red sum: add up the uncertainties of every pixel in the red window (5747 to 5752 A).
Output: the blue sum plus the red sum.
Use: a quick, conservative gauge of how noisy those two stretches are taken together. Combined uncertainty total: 38.9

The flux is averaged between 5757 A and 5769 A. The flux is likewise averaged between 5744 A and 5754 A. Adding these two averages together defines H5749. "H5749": 283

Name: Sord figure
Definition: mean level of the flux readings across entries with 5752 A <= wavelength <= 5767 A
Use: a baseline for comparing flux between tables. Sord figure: 142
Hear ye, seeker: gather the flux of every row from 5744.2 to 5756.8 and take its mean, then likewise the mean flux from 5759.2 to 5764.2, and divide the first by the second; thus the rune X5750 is 0.94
